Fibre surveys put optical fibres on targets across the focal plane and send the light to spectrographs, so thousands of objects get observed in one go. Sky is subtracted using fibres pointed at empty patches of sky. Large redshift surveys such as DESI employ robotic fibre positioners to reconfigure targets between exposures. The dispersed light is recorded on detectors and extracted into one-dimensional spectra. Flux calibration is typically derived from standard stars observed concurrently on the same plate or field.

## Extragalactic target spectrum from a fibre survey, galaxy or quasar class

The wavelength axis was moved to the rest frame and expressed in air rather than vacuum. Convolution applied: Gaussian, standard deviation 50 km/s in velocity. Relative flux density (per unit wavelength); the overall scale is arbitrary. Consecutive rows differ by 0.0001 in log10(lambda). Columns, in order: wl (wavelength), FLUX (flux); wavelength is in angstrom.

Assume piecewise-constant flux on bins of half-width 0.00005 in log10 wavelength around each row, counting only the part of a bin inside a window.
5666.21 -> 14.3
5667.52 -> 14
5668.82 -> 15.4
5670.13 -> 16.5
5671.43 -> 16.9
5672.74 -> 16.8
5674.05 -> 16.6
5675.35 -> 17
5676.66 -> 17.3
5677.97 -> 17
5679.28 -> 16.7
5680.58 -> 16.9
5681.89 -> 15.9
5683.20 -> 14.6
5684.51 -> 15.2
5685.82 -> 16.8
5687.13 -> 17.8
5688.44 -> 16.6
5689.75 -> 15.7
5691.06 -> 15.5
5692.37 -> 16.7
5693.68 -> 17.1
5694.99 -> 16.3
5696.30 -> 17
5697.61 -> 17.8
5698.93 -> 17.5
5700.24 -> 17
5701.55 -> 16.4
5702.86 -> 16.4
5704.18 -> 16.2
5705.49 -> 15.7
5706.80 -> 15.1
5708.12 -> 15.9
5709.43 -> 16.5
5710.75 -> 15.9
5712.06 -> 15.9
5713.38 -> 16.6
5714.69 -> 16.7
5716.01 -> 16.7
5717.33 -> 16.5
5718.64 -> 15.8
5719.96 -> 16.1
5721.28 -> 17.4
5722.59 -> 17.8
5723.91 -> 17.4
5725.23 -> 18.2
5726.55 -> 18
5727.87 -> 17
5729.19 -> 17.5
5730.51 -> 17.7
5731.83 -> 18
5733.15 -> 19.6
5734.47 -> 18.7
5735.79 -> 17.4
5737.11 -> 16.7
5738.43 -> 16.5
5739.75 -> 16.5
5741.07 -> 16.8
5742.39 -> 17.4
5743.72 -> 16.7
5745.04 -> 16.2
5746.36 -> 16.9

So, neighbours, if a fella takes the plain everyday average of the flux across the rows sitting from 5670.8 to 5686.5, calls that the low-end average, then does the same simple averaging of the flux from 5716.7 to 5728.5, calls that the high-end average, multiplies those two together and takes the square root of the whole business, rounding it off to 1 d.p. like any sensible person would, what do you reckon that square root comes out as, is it 16.8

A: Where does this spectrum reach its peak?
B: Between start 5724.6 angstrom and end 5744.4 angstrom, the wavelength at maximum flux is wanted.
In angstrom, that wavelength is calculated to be 5733.15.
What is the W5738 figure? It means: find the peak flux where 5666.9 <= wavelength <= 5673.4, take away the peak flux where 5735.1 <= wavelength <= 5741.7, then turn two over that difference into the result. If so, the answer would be -4.0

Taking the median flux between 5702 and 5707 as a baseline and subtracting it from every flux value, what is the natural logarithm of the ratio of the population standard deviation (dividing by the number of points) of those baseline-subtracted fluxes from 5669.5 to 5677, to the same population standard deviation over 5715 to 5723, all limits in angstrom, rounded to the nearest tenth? -1.0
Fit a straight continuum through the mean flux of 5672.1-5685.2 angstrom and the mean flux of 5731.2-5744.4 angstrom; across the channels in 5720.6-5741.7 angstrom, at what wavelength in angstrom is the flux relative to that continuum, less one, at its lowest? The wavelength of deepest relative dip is 5739.75 angstrom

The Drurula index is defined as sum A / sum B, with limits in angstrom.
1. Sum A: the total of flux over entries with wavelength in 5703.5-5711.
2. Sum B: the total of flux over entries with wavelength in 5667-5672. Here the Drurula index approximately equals 1.52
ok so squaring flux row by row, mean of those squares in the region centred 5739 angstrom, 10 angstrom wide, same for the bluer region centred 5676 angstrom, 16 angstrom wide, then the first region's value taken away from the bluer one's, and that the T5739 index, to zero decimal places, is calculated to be -21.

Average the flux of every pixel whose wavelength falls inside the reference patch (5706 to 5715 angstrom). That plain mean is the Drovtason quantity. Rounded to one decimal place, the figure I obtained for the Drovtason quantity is 16.1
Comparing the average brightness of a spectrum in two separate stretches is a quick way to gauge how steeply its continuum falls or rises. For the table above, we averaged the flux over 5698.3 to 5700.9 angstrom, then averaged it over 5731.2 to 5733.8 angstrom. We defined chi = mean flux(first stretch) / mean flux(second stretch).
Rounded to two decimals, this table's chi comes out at 0.92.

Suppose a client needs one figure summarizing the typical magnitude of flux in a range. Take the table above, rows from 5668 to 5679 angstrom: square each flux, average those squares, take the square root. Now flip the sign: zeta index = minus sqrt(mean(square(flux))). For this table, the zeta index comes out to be -16.7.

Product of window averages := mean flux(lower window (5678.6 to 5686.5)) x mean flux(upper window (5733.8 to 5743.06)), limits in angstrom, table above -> 275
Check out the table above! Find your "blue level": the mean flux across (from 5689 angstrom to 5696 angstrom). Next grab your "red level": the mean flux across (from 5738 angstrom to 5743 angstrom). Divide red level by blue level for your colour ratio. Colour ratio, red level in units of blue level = 1.03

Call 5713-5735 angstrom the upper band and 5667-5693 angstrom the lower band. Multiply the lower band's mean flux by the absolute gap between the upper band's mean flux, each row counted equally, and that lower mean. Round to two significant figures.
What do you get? 18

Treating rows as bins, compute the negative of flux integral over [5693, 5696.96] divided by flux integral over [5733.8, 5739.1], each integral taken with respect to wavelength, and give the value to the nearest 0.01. -0.72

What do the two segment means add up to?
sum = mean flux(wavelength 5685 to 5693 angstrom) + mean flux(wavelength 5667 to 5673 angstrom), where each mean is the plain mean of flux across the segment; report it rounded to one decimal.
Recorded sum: 32.4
